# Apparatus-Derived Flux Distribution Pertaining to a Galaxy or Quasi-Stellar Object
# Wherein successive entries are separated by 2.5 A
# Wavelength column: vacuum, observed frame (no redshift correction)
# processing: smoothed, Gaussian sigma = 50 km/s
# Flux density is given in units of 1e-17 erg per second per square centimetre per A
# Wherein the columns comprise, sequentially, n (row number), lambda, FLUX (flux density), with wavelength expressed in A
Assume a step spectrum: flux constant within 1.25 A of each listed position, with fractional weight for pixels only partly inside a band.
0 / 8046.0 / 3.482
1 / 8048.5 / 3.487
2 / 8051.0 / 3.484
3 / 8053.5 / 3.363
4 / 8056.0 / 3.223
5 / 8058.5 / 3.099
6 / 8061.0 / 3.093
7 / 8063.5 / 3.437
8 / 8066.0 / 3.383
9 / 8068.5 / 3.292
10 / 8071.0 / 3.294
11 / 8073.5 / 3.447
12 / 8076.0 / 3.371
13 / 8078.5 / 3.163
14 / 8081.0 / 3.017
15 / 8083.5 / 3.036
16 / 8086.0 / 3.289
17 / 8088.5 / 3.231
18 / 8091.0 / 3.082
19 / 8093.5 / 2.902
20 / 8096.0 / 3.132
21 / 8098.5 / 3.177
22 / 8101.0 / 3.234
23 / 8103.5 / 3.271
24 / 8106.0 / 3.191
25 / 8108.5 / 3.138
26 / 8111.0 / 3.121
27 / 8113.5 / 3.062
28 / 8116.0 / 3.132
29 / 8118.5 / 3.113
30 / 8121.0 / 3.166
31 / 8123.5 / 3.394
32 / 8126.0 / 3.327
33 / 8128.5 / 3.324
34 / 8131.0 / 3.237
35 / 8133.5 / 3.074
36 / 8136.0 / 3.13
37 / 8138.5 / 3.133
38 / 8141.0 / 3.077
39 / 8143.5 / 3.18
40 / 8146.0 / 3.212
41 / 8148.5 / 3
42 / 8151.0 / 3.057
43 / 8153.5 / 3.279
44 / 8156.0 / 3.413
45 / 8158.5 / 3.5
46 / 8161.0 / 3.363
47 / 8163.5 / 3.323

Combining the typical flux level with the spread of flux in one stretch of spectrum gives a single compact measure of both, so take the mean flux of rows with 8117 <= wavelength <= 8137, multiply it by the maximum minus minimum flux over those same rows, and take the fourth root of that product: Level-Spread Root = 1.01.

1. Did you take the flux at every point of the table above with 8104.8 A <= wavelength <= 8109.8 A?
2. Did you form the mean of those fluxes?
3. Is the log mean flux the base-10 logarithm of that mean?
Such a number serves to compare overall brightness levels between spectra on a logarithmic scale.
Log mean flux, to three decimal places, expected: 0.500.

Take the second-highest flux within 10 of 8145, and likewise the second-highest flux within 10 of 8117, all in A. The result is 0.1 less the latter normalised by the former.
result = -0.94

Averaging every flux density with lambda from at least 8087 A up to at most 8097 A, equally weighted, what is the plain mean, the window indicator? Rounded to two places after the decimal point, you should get 3.09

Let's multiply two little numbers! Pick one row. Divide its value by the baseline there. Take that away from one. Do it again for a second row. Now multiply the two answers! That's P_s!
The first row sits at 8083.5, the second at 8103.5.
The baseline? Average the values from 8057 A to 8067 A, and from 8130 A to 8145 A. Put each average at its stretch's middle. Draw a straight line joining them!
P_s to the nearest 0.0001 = -0.0015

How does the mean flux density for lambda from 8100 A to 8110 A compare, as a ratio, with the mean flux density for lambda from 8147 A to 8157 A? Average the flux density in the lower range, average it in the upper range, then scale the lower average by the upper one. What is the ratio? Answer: 1.01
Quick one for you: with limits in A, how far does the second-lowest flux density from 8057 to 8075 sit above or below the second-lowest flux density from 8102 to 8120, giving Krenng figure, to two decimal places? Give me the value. -0.01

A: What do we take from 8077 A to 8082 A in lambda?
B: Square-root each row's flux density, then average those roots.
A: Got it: 1.76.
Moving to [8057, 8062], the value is 1.76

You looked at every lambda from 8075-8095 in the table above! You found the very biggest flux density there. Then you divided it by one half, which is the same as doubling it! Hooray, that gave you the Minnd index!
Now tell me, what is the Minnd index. 6.7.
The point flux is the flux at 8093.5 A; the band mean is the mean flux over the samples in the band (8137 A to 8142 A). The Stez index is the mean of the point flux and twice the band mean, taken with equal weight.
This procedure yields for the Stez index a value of 4.6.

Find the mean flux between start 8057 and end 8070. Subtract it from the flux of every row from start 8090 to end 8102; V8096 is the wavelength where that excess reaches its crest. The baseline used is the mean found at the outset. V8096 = 8101.0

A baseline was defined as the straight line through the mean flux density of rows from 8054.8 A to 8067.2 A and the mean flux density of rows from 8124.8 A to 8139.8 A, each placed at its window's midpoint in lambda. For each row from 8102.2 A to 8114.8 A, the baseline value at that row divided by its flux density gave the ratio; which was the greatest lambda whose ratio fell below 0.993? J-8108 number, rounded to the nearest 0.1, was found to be 8103.5 A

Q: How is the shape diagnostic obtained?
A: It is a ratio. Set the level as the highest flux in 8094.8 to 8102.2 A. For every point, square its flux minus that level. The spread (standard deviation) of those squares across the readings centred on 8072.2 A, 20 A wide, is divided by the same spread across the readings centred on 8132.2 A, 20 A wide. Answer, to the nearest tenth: 1.9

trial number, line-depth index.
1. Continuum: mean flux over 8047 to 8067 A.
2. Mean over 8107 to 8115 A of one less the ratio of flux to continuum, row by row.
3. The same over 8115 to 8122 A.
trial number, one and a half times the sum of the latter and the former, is 0.180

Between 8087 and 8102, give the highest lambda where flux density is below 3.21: 8098.5 A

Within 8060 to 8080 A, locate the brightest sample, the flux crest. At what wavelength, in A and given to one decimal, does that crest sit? 8073.5 A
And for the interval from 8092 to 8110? 8103.5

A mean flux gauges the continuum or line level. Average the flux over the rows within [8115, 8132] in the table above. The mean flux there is 3.24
